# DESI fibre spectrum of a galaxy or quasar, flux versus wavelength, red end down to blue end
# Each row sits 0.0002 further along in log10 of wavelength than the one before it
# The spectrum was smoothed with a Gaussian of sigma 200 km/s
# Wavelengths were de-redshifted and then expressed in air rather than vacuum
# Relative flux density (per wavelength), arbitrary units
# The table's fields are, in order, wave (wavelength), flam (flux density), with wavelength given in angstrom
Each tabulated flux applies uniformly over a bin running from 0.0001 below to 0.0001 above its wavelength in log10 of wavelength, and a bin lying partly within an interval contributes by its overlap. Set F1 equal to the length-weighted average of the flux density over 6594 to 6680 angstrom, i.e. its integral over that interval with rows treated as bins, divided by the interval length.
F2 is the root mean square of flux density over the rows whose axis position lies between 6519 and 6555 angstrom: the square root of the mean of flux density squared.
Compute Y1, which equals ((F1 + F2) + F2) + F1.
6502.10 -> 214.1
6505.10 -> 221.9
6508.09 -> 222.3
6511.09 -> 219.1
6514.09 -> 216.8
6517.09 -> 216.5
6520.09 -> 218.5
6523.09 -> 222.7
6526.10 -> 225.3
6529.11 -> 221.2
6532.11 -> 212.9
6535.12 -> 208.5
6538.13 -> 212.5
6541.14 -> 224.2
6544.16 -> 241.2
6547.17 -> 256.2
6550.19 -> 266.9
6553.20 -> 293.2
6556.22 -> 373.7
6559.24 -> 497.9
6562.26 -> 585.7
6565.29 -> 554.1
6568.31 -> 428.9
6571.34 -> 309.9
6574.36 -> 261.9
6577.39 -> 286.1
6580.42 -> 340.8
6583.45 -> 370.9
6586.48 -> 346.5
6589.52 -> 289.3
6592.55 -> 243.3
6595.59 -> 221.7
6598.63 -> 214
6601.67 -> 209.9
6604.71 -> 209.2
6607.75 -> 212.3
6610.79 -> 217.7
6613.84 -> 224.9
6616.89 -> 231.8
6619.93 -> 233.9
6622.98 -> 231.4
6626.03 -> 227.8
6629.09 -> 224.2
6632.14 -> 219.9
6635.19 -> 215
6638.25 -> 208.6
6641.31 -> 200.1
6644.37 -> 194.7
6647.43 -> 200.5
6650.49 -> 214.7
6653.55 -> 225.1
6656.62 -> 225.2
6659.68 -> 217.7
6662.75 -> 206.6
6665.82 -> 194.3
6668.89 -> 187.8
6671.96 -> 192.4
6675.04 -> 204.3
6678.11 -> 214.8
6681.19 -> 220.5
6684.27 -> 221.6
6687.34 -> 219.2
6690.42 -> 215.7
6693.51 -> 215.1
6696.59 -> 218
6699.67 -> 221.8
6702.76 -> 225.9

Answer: 897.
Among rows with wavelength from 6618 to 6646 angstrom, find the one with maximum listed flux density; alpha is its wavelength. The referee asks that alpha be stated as 6619.93 angstrom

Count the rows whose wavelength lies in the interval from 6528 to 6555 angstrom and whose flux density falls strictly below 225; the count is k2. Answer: 5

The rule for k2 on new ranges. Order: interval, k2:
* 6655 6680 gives 7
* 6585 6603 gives 3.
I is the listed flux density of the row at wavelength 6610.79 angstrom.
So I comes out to 217.7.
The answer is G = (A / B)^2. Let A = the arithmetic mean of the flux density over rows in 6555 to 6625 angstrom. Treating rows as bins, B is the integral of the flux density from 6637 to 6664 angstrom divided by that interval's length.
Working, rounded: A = 309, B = 210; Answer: 2.1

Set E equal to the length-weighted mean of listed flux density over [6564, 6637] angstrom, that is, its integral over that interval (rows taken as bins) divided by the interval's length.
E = 271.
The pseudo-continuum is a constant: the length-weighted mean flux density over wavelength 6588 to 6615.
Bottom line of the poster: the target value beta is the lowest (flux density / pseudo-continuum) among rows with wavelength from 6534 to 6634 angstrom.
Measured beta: 0.92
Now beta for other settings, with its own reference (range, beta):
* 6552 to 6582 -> 1.15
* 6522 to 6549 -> 0.92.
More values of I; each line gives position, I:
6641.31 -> 200.1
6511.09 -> 219.1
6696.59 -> 218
